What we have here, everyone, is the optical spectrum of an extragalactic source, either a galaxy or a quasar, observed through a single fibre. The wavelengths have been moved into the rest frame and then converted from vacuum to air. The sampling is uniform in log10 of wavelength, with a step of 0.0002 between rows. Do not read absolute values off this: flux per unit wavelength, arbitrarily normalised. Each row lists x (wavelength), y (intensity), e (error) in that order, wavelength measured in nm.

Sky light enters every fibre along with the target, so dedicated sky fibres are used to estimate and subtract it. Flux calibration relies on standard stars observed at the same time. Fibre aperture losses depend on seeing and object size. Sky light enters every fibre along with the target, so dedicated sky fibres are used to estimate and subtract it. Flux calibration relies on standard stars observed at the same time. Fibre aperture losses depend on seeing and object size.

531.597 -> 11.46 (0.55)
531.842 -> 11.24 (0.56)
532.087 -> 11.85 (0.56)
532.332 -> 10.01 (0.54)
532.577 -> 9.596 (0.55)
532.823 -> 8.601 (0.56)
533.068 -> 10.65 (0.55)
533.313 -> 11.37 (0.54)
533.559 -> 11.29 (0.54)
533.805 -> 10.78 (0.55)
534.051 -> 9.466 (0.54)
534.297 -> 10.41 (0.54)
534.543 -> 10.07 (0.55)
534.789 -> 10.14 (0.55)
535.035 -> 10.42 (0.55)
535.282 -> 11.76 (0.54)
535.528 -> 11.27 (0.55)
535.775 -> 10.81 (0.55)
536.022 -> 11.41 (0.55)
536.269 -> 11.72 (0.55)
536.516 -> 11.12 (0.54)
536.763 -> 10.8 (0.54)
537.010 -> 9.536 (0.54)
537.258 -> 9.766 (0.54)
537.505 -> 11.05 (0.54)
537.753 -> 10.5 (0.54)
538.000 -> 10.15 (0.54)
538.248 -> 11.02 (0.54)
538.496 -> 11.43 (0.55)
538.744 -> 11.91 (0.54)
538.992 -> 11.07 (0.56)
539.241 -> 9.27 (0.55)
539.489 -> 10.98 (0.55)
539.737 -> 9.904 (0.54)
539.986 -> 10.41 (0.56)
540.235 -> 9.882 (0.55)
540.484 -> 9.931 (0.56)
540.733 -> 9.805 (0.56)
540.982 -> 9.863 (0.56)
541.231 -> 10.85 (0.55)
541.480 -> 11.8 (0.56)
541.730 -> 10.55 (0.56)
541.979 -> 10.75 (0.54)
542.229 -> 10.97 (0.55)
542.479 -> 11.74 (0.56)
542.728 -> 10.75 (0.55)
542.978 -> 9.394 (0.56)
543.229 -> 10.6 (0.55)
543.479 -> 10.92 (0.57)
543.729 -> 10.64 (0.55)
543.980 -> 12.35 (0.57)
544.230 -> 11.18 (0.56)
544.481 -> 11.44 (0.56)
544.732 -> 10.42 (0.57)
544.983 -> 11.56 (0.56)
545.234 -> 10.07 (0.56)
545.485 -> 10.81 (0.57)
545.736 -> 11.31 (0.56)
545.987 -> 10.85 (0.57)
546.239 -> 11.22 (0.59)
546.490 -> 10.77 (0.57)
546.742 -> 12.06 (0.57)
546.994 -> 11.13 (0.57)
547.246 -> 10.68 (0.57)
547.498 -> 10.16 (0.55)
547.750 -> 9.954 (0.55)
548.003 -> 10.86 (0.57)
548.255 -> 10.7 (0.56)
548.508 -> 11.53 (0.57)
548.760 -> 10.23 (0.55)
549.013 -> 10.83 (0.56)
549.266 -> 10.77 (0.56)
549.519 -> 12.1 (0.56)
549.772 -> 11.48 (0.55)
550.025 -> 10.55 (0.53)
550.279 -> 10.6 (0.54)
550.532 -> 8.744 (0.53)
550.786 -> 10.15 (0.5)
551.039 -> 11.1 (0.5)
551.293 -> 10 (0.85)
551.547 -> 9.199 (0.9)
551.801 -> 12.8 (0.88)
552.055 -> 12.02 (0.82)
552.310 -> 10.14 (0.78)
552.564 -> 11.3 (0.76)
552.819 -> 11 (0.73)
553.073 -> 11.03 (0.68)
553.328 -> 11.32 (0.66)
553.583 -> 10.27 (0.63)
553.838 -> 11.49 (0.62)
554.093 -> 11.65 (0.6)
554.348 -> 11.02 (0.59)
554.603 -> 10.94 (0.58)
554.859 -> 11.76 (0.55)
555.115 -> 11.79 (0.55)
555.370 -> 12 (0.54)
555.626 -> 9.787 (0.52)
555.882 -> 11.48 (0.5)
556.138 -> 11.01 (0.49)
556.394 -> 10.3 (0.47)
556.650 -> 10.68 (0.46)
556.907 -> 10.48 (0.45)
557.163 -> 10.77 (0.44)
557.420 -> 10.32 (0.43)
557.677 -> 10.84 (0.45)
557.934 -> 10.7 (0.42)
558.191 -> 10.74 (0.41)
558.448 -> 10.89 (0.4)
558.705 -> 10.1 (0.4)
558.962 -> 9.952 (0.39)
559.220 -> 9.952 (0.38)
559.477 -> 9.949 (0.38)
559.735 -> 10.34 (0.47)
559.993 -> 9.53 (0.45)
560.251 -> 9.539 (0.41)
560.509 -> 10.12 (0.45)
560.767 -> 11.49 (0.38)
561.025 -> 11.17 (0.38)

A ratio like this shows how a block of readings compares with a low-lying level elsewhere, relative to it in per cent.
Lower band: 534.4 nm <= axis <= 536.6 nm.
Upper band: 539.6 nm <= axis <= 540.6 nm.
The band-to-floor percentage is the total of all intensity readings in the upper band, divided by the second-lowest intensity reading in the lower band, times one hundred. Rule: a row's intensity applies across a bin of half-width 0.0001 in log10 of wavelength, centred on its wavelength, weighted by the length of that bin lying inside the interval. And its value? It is 396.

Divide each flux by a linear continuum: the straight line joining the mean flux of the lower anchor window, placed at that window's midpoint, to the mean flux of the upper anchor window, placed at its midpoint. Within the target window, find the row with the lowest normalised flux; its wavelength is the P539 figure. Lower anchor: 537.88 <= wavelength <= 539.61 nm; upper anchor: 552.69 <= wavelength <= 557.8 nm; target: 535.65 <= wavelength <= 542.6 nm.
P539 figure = 539.241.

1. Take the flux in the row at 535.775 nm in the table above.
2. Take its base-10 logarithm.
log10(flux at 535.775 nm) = 1.03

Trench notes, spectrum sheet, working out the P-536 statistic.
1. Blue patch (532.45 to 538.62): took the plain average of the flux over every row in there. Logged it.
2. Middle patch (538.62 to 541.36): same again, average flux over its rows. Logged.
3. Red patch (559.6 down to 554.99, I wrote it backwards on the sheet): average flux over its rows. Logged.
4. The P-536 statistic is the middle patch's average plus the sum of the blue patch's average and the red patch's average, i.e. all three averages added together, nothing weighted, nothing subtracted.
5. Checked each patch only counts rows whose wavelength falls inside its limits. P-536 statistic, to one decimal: 31.6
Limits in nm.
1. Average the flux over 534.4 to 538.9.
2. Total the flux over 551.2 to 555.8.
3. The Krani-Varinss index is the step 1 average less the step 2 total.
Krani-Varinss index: -189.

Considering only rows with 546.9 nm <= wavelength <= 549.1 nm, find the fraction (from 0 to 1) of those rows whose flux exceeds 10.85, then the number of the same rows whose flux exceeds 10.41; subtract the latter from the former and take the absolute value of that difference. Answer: 5.67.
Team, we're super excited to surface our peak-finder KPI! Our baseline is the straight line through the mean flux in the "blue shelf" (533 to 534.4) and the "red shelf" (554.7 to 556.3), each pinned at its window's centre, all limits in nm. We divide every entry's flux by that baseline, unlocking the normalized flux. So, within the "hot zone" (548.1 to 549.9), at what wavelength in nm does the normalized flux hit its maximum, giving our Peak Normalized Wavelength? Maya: 549.519 nm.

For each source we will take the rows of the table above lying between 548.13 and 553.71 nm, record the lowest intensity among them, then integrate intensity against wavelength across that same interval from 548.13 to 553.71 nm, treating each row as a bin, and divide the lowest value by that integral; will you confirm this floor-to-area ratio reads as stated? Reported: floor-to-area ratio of 0.145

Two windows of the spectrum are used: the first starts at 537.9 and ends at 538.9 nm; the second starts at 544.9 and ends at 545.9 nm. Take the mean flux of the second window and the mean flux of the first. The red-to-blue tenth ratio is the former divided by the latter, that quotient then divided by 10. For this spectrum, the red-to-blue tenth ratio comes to 0.098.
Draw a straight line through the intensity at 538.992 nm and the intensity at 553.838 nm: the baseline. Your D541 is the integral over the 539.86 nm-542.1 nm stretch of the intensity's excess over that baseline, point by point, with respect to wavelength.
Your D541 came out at -1.57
